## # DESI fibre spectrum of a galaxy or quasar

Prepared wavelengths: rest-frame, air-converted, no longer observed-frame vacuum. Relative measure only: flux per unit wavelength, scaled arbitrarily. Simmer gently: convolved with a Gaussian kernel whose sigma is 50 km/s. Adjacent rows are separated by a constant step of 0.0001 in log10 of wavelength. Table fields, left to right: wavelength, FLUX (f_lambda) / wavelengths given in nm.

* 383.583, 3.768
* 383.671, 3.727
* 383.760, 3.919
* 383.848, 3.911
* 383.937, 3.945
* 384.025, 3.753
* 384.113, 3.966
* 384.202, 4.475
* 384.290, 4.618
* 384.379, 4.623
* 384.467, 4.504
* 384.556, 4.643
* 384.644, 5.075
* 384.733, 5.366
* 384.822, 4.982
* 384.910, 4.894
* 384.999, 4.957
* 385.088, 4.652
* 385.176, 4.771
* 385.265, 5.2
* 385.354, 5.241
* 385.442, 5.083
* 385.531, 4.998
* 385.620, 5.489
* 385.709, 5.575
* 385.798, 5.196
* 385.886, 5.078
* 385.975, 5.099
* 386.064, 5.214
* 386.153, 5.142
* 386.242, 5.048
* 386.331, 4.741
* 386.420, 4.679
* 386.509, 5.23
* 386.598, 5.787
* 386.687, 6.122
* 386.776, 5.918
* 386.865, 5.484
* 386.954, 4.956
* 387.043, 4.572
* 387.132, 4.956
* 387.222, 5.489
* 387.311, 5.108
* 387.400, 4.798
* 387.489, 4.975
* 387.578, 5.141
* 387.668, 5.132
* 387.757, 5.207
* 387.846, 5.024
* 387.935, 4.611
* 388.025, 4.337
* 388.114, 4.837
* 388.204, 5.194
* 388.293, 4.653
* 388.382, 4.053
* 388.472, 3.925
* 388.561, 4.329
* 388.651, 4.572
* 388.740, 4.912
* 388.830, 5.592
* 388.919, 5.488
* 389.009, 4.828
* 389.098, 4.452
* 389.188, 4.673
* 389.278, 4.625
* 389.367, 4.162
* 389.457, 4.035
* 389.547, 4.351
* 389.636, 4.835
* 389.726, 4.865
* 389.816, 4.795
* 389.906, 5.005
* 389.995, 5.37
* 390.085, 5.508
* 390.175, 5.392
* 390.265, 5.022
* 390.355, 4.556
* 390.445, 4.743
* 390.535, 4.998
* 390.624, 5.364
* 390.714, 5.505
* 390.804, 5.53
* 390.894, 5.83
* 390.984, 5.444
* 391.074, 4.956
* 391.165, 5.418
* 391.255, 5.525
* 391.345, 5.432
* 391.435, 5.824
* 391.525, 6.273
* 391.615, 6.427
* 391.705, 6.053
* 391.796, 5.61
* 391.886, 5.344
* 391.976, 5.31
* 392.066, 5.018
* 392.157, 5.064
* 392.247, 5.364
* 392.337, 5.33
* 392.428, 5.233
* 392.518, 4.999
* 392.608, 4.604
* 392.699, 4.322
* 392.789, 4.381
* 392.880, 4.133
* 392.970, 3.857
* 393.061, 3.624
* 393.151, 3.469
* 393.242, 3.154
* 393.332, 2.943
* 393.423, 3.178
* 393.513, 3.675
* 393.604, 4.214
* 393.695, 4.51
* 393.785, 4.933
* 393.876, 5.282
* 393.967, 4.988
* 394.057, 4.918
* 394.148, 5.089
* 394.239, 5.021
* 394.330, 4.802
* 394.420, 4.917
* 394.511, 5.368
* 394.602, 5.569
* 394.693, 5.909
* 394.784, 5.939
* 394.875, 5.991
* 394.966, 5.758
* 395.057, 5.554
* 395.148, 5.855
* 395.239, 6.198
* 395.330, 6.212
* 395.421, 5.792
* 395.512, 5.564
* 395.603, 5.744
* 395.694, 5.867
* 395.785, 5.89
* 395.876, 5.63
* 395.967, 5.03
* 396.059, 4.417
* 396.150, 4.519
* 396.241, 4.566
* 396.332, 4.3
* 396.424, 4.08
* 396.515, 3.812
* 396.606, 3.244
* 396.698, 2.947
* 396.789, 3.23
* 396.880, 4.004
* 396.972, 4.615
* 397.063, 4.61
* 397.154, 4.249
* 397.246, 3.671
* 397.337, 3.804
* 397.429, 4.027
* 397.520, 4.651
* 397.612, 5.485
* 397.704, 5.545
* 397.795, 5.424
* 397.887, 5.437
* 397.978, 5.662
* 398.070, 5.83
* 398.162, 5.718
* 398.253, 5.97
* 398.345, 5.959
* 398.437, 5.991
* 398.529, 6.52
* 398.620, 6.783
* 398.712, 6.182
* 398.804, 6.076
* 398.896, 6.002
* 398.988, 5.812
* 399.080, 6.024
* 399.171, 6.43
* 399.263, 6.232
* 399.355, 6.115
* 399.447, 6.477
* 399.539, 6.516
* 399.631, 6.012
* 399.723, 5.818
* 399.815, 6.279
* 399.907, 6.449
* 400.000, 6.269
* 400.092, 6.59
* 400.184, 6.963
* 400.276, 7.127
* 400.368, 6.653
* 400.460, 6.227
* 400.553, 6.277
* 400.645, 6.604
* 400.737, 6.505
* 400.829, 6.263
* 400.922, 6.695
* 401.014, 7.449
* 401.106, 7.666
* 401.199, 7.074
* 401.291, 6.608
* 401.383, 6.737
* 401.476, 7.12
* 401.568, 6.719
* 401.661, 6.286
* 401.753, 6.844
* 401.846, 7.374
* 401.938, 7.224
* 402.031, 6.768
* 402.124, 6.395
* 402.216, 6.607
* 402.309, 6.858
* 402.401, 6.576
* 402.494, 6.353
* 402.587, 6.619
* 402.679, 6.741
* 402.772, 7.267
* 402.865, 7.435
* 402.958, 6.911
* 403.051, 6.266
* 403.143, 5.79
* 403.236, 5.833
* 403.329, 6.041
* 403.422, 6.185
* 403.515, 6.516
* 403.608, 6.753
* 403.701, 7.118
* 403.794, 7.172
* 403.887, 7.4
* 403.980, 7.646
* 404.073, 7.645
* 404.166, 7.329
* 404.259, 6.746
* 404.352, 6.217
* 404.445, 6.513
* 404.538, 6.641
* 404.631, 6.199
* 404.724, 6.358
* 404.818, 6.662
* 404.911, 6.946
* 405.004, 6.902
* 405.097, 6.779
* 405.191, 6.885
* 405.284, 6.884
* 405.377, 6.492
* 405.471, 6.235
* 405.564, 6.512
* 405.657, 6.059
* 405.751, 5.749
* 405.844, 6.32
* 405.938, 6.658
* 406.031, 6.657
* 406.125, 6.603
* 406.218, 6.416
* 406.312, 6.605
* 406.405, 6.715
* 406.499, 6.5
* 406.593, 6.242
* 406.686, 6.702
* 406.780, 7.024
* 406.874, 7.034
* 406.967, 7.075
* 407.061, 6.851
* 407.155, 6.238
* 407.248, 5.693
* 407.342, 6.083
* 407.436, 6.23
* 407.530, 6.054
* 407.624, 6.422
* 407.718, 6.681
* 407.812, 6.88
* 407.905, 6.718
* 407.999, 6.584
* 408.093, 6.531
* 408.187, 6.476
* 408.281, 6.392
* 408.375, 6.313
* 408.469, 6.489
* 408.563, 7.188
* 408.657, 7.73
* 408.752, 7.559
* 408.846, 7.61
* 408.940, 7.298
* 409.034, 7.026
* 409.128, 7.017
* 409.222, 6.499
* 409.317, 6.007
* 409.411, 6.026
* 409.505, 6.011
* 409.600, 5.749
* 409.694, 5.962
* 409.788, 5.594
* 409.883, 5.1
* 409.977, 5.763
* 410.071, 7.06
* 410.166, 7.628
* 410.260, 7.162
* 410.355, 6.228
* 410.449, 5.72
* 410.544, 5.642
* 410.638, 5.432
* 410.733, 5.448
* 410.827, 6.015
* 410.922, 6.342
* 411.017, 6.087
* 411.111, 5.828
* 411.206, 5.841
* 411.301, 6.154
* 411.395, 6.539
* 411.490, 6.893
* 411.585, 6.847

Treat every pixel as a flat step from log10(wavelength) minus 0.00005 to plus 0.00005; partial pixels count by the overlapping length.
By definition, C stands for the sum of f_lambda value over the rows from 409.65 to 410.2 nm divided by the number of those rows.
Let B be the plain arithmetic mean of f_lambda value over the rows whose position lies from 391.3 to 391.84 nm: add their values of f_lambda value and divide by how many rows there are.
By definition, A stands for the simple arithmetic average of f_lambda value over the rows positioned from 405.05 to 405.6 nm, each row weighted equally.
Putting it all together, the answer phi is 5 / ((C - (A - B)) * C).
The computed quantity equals 0.15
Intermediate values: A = 6.6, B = 5.9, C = 6.2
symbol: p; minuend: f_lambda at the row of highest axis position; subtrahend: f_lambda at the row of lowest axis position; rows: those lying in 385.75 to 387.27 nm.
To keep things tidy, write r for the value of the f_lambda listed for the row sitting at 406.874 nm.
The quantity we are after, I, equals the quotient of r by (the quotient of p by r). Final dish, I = 169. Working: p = 0.29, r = 7.034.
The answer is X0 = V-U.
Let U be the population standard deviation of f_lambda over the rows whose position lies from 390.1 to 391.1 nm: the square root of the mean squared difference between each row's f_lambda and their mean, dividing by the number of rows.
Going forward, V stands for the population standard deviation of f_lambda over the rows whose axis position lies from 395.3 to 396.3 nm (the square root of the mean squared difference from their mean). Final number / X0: 0.24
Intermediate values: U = 0.37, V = 0.61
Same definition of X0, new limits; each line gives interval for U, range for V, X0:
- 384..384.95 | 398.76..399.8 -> -0.21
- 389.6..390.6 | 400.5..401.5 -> 0.15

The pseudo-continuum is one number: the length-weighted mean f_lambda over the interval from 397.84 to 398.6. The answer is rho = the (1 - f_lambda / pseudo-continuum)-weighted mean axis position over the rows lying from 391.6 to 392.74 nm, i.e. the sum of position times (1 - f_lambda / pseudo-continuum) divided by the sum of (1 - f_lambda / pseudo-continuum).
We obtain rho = 392.40 nm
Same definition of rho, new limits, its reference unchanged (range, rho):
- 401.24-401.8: 401.52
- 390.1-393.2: 392.05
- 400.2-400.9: 400.50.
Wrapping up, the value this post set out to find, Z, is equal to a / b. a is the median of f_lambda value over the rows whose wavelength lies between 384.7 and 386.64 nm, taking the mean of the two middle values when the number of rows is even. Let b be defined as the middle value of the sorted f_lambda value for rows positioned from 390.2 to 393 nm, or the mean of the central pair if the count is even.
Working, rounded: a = 5.1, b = 5.3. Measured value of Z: 0.96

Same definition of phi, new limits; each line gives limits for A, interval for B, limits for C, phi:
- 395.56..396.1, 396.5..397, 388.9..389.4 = 0.36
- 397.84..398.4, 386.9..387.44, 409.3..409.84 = 0.17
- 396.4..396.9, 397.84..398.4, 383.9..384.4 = 0.18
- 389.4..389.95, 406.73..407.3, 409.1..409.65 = 0.10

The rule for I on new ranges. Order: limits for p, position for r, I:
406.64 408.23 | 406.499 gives -187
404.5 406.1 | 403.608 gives 2850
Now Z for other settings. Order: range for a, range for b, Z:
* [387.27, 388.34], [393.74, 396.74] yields 0.95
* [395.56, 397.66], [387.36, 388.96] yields 0.91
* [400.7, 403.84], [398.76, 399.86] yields 1.10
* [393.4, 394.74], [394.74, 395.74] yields 0.84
